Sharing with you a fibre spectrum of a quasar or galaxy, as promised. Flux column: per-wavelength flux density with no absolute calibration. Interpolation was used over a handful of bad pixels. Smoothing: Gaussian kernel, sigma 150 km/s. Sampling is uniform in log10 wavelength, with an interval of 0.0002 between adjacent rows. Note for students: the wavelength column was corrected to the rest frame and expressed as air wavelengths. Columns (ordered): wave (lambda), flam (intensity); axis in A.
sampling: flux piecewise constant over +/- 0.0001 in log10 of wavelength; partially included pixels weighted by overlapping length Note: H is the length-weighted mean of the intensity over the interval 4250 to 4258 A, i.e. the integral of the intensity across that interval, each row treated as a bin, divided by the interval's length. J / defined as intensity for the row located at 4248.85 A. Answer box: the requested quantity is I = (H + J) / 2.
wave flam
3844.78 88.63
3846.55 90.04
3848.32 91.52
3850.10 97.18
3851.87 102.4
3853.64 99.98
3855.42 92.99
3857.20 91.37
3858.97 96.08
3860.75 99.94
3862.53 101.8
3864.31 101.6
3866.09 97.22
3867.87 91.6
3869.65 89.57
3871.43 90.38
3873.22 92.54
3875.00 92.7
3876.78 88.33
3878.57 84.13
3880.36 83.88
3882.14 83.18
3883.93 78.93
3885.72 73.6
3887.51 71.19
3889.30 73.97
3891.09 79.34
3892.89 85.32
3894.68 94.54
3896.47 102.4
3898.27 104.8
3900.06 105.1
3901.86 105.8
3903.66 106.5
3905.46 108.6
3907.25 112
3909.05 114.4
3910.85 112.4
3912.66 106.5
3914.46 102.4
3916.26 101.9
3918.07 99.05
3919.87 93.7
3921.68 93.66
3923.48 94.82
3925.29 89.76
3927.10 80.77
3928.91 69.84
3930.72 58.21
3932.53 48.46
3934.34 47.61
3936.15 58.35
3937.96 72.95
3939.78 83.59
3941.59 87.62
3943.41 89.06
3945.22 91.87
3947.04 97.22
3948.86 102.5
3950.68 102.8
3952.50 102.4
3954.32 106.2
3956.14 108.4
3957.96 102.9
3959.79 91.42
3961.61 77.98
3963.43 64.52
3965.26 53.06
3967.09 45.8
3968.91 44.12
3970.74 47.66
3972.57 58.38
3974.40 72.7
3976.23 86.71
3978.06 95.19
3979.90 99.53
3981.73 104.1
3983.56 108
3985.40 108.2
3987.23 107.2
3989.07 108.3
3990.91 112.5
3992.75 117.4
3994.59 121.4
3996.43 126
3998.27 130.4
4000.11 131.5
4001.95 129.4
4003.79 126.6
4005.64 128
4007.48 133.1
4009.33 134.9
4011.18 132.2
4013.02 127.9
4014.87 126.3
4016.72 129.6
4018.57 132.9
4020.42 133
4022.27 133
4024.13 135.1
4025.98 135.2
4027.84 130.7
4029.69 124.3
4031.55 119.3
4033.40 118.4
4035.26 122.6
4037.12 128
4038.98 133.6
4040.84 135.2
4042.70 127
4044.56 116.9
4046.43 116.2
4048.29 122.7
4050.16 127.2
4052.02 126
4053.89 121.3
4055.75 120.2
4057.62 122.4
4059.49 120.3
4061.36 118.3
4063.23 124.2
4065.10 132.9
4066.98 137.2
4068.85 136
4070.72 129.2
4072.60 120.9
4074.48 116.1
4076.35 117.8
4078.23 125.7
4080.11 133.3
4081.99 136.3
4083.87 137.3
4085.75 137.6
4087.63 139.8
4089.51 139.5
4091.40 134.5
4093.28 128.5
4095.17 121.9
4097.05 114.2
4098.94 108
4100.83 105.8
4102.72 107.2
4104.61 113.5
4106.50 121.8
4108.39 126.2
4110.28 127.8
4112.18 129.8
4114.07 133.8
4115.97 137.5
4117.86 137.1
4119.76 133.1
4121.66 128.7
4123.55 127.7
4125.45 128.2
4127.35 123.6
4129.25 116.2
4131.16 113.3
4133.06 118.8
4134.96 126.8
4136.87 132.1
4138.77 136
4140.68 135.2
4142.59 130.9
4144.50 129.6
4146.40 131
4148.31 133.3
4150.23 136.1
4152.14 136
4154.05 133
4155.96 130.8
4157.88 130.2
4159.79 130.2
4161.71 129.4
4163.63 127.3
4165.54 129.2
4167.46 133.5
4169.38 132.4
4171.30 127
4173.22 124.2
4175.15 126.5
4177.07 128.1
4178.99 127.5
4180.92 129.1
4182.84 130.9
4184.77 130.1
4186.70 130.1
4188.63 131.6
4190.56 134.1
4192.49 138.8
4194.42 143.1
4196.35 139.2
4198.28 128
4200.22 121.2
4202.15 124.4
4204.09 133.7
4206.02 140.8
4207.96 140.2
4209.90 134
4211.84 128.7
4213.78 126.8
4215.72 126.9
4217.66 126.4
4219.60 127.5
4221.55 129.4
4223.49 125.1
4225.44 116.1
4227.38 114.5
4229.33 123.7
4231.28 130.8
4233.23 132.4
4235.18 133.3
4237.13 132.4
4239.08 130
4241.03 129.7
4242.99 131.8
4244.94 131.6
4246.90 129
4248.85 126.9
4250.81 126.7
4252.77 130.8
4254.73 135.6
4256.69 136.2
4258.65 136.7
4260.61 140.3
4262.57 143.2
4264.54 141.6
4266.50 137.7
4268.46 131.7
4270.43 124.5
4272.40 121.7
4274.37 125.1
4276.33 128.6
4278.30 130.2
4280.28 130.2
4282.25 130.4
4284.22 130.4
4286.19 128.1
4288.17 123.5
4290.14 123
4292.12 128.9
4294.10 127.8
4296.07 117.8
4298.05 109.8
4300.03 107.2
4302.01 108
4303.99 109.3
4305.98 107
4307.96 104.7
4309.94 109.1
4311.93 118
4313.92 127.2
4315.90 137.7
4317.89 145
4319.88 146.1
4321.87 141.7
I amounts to 130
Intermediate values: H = 133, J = 126.9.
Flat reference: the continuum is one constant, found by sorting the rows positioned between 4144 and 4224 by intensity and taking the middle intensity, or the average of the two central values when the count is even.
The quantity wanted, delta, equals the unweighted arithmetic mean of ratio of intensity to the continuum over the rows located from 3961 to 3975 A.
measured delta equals 0.45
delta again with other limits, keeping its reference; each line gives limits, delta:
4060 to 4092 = 1.00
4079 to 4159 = 0.98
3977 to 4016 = 0.92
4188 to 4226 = 1.01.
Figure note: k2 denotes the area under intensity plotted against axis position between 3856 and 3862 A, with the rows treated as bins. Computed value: 576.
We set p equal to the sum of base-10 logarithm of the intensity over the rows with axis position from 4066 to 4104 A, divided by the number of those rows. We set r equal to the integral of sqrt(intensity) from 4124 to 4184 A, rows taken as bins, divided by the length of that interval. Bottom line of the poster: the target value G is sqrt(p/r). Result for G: 0.430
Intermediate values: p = 2.10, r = 11.4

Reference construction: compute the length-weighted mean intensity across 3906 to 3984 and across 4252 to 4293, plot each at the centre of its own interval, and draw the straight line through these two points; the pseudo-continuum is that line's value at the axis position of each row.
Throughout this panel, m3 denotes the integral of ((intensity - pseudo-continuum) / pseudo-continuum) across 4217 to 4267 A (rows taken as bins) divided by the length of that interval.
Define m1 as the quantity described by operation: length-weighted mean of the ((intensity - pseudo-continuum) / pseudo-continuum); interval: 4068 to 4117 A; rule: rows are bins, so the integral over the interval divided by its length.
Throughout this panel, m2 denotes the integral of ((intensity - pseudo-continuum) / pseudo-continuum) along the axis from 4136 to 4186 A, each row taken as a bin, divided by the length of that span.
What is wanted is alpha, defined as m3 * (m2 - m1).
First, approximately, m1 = 0.189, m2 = 0.13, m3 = 0.03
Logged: -0.002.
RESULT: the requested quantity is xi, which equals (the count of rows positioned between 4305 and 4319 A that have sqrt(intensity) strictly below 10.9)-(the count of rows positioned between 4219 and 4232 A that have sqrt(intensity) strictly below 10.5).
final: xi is 4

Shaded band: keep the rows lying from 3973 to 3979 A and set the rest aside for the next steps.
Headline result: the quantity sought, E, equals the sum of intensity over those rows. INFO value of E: 255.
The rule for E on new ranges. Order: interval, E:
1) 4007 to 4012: 400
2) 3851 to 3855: 202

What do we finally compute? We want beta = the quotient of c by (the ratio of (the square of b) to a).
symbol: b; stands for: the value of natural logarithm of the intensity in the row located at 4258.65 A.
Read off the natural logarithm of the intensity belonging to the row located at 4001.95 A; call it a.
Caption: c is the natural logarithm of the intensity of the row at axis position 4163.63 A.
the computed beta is 0.97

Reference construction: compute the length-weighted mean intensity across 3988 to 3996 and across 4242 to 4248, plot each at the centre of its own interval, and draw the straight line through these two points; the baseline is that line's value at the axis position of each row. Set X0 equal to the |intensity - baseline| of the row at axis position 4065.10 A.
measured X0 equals 13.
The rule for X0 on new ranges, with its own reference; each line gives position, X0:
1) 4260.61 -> 9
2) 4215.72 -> 2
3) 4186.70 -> 3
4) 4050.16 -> 8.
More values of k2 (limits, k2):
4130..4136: 717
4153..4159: 789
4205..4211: 829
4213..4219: 761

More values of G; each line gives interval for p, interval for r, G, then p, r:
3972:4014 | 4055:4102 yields 0.427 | 2.05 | 11.2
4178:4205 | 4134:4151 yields 0.429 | 2.12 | 11.5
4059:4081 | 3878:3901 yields 0.476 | 2.10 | 9.3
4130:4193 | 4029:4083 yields 0.435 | 2.11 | 11.2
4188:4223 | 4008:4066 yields 0.434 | 2.12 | 11.3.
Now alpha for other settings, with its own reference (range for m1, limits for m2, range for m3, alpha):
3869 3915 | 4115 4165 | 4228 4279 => -0.001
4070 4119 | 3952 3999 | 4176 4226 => -0.012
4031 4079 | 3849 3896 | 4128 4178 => -0.005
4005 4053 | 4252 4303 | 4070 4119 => -0.064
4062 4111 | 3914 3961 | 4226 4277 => -0.003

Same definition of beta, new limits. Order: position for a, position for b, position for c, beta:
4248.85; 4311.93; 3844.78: 0.95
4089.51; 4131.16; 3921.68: 1.00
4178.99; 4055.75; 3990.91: 1.00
